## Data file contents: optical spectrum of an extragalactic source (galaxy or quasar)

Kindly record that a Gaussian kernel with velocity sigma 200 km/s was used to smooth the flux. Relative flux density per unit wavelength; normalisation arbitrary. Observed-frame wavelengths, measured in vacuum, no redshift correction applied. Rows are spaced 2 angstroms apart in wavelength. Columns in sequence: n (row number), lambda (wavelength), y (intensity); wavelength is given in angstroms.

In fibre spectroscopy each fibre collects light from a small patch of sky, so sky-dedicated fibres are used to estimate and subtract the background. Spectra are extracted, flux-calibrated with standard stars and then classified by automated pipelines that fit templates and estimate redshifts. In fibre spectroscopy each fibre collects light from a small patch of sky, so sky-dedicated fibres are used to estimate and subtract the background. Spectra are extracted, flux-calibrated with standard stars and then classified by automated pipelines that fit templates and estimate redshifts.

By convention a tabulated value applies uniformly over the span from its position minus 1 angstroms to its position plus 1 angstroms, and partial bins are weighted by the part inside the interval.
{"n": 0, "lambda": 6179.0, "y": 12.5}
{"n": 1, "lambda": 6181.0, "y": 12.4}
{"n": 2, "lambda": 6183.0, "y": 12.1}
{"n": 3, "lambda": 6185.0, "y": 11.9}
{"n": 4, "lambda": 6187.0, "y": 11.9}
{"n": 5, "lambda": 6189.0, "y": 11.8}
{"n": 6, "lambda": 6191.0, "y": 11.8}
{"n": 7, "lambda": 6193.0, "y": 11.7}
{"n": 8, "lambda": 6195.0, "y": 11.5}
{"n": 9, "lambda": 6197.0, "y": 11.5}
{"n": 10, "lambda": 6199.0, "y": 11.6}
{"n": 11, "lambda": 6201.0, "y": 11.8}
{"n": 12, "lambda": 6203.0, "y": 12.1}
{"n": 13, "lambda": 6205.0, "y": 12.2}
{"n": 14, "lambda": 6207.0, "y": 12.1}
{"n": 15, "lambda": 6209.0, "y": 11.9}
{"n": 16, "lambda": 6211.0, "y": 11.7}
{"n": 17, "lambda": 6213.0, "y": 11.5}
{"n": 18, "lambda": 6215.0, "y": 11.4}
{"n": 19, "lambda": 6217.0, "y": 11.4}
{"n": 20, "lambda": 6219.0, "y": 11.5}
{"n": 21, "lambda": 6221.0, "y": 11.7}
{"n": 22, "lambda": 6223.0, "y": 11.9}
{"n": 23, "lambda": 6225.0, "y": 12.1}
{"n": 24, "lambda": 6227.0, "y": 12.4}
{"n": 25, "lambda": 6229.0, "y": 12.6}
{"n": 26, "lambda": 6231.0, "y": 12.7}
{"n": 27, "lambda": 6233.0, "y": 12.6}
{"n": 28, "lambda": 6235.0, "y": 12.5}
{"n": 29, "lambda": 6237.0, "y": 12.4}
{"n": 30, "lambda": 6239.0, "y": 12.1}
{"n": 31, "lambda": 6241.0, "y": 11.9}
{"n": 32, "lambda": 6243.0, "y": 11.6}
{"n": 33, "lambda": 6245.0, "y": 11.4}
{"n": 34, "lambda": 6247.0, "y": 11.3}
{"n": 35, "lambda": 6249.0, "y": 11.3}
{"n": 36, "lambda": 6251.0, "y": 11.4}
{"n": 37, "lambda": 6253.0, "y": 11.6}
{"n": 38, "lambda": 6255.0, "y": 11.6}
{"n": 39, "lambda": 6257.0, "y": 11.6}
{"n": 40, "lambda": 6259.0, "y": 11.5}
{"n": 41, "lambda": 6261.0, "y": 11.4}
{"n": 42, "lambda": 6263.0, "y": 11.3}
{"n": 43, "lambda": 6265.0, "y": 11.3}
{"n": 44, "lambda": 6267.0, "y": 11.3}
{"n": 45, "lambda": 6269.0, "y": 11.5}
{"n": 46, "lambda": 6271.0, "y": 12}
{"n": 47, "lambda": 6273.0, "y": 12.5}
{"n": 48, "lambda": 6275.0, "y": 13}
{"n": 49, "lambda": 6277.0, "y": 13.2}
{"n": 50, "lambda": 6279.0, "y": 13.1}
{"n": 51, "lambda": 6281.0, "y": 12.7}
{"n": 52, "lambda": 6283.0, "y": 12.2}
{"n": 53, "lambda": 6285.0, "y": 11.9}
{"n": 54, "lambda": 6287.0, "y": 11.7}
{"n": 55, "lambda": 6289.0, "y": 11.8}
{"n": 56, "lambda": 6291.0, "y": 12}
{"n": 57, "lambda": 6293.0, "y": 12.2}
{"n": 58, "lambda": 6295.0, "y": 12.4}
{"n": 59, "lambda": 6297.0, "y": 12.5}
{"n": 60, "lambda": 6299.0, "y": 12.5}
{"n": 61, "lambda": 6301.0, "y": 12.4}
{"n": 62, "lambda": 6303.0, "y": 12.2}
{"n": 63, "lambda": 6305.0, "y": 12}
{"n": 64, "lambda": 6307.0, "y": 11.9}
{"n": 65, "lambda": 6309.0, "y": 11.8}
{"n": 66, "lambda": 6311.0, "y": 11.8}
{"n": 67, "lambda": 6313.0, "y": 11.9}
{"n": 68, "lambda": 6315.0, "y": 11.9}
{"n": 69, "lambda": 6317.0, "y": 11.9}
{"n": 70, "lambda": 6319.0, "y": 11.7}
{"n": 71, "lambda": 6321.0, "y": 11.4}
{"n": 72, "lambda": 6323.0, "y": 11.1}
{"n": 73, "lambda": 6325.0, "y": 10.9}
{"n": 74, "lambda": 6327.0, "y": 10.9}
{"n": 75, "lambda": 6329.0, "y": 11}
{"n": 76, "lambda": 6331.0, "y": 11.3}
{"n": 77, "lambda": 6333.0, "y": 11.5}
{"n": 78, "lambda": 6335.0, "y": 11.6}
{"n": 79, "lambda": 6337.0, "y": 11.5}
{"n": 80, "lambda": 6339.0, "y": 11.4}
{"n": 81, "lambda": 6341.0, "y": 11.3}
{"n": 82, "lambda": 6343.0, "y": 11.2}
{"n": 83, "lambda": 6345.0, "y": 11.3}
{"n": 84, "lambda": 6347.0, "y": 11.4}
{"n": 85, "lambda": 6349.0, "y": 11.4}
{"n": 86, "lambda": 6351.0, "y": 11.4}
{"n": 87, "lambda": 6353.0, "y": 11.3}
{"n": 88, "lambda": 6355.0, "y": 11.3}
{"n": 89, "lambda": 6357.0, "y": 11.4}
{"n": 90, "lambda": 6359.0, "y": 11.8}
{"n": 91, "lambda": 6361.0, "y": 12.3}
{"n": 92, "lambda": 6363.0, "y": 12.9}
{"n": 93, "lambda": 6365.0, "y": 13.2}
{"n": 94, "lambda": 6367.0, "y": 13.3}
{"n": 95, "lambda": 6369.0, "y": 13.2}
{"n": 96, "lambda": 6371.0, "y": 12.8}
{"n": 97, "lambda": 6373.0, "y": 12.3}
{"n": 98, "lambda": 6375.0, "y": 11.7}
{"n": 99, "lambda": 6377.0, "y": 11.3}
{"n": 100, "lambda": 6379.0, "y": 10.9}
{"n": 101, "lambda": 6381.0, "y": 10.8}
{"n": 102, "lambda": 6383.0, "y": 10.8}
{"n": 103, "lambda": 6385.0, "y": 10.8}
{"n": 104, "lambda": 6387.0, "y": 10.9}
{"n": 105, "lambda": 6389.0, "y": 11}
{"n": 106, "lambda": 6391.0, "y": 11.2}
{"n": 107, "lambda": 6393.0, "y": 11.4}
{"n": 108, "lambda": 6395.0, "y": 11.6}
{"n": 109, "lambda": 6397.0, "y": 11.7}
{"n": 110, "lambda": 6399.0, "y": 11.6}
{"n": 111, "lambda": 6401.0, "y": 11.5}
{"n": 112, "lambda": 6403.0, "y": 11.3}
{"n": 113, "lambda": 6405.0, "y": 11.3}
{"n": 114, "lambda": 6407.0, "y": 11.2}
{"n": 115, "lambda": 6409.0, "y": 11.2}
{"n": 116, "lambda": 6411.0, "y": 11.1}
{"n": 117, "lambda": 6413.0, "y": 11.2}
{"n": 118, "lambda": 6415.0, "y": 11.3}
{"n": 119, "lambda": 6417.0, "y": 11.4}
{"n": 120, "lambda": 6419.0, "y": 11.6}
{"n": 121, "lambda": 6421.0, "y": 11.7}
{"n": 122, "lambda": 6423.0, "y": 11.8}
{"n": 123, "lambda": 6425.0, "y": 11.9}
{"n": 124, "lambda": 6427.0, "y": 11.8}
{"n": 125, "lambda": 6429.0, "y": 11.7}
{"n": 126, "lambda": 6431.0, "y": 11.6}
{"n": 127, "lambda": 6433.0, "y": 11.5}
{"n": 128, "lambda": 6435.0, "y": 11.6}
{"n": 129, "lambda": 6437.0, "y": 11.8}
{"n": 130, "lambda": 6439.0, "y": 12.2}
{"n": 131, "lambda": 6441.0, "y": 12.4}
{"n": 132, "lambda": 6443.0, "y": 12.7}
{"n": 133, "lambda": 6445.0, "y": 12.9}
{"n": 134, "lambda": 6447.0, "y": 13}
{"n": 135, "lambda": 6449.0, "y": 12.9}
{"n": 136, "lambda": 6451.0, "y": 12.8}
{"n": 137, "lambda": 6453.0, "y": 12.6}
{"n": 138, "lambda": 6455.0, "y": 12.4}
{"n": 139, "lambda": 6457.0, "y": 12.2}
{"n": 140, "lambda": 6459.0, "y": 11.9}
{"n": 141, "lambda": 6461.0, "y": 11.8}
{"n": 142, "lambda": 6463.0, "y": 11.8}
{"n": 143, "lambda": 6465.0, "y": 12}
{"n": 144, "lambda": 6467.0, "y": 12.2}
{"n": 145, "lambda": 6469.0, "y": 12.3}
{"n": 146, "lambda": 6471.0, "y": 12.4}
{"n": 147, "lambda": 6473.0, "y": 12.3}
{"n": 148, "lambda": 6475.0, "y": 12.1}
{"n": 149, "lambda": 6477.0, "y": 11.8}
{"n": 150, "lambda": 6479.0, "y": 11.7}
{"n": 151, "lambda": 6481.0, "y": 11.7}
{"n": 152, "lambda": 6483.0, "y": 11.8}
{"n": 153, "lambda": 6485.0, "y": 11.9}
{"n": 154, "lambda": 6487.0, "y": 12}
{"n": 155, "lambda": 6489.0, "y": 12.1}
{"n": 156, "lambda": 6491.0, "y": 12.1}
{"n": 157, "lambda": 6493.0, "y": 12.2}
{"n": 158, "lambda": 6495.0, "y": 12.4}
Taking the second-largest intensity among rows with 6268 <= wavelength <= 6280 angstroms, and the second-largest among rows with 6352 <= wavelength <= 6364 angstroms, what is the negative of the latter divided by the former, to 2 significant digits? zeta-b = -0.94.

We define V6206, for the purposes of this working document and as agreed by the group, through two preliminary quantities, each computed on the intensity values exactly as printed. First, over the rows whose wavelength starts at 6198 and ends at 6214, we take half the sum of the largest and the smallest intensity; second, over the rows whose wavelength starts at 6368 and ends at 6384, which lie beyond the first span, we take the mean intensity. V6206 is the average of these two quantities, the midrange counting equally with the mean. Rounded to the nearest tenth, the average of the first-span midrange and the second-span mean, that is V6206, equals 11.8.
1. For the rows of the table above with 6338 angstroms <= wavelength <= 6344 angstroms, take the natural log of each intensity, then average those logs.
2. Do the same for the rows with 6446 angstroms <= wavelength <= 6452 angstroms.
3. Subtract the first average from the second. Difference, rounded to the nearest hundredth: 0.13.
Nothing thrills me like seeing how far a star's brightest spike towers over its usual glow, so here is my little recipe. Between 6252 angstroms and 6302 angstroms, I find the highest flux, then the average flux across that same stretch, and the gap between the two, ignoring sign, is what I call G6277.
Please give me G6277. 1.2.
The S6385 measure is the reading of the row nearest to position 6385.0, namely 10.8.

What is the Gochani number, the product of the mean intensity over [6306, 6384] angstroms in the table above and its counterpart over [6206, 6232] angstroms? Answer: 139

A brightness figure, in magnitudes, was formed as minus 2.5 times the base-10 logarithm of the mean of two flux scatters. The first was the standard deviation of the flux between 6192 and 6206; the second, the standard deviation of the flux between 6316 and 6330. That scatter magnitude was 1.2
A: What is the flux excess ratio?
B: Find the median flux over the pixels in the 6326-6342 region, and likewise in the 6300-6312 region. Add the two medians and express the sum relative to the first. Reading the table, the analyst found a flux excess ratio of 2.05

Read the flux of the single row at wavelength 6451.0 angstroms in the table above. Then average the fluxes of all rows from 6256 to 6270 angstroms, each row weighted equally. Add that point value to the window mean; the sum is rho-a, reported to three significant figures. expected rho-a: 24.2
